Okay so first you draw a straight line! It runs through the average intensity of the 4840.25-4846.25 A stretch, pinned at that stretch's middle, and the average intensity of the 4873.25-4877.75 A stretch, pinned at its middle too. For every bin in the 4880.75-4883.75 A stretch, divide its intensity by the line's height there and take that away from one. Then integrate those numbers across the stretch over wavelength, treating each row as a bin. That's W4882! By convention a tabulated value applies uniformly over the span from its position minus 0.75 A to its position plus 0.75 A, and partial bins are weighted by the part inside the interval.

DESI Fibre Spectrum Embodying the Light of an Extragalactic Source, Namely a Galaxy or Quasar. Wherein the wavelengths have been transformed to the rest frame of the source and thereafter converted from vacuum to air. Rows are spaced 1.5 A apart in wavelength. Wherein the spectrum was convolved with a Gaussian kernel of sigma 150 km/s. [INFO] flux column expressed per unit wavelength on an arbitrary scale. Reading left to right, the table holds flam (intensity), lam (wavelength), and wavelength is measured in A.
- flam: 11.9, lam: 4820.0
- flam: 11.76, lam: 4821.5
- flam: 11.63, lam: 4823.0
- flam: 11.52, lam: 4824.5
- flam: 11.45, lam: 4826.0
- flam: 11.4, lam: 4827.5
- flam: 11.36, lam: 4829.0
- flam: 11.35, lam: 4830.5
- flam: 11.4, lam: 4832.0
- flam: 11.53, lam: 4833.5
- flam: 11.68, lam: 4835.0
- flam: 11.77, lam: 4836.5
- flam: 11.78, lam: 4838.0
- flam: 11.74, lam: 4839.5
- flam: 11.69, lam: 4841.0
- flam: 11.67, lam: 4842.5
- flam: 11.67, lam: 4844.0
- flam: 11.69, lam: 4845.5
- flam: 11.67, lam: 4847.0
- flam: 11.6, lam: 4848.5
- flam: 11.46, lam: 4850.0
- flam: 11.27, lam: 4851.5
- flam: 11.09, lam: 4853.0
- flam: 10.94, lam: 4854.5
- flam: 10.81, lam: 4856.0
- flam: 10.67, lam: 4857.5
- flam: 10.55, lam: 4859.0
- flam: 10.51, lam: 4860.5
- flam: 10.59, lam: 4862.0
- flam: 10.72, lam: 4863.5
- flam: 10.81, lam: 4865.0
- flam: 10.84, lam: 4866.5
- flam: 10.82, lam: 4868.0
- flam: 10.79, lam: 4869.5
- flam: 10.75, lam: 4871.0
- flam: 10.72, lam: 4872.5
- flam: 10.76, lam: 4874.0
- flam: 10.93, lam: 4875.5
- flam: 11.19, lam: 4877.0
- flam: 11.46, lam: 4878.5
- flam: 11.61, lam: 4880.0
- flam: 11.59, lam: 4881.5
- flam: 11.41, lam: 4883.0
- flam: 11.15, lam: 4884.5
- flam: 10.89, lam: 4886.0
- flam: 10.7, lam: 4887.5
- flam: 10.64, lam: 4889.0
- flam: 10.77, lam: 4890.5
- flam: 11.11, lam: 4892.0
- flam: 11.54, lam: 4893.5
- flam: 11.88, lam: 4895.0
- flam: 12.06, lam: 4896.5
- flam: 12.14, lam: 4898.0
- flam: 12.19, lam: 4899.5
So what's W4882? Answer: -0.19 A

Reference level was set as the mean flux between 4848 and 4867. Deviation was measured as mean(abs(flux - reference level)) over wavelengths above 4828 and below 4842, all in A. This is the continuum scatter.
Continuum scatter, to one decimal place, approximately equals 0.7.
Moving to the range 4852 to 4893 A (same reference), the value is 0.2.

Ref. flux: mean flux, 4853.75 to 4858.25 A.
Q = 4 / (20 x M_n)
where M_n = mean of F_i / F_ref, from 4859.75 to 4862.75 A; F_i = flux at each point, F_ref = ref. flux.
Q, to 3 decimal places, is 0.205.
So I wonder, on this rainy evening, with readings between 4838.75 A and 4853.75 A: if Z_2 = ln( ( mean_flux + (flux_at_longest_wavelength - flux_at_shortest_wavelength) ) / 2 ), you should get 1.70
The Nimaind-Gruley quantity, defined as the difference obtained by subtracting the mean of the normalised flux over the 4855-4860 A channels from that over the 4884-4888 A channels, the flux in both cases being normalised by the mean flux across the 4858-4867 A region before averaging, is 0.022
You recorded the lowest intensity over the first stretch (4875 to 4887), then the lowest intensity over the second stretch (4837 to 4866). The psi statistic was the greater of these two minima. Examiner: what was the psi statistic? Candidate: 10.9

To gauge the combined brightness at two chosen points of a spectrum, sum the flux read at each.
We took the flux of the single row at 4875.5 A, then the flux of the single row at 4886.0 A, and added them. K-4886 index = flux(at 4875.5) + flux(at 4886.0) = 21.8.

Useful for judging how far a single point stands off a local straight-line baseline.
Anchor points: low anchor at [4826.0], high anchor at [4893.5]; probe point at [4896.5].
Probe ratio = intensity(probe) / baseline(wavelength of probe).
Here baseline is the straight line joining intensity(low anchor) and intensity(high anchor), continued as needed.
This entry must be 1.04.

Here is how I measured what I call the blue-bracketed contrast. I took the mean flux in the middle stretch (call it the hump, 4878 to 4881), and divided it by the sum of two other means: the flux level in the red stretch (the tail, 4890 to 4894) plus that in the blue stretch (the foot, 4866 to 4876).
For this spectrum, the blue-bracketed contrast 0.526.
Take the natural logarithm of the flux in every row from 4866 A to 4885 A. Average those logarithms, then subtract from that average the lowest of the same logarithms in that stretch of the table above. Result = 0.03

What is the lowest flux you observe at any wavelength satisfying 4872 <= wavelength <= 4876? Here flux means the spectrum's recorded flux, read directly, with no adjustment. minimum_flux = 10.72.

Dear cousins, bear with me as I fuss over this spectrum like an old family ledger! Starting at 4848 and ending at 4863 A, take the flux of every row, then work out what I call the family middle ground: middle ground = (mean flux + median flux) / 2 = 10.9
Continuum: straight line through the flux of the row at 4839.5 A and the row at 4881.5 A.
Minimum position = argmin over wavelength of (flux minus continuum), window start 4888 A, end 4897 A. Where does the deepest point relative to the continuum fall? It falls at 4889.0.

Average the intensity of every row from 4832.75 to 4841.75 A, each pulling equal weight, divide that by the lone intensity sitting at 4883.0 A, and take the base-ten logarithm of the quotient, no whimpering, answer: 0.011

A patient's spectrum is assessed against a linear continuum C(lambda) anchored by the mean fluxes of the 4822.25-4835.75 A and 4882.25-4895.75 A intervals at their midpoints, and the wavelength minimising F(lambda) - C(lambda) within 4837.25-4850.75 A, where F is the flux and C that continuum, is 4850.0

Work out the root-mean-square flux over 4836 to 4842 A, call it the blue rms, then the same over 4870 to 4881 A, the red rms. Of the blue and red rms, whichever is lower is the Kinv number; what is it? 11.1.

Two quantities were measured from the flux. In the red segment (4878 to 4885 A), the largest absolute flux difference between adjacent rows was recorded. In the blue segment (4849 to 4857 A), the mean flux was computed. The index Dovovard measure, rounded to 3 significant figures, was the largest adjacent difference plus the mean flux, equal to 11.4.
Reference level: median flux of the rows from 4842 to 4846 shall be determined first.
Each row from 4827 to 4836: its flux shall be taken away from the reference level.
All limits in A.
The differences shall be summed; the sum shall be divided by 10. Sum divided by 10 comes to 0.1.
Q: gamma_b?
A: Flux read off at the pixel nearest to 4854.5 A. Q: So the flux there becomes 10.94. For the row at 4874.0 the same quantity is 10.76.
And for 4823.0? 11.63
